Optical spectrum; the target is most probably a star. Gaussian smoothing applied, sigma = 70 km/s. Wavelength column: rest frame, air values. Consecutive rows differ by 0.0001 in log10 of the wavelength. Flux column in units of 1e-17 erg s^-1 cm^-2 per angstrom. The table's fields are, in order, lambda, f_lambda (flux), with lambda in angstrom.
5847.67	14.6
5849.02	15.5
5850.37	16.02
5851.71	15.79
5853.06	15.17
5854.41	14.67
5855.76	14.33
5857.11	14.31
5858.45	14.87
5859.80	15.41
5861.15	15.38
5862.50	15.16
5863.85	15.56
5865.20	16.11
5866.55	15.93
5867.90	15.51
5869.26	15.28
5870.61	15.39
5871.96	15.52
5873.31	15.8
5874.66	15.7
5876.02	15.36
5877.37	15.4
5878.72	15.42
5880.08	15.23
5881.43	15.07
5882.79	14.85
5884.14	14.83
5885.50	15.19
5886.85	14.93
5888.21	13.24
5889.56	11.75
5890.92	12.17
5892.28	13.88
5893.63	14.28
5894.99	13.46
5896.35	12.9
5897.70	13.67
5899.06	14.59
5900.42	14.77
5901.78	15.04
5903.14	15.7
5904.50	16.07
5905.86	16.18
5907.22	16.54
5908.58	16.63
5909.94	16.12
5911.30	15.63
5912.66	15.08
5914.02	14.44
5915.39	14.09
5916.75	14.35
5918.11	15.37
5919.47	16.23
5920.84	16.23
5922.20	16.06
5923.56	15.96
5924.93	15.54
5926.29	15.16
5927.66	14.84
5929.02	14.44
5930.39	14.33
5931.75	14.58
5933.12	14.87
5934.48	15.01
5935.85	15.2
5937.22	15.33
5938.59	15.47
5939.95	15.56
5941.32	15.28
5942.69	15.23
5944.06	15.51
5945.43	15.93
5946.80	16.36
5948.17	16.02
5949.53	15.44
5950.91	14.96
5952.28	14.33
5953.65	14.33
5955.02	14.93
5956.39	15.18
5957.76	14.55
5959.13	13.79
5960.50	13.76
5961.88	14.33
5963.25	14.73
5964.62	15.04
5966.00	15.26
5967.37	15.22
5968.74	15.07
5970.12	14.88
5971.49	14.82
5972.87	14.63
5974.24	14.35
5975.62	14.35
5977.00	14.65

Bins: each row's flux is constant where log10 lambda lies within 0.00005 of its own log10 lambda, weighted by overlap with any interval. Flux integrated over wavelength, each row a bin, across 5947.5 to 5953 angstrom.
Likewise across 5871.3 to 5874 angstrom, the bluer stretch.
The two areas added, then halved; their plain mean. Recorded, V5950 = 63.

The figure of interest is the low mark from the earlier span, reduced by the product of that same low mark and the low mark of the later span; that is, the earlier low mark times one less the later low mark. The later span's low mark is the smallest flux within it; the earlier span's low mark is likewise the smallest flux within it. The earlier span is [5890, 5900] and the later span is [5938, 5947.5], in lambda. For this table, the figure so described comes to -173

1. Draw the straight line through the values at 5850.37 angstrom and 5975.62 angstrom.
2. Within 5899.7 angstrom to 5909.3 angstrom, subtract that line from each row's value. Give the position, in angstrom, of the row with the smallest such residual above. 5900.42 angstrom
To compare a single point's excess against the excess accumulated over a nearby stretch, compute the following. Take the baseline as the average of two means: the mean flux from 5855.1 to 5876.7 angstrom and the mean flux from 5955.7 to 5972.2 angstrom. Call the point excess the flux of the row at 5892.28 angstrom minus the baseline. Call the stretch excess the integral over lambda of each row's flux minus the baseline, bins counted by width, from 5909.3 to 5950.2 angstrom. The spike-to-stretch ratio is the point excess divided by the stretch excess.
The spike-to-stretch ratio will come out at -0.10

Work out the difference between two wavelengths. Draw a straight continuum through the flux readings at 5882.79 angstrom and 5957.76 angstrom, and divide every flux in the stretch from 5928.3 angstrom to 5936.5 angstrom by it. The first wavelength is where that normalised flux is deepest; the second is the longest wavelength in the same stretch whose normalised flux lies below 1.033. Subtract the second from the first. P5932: -4.1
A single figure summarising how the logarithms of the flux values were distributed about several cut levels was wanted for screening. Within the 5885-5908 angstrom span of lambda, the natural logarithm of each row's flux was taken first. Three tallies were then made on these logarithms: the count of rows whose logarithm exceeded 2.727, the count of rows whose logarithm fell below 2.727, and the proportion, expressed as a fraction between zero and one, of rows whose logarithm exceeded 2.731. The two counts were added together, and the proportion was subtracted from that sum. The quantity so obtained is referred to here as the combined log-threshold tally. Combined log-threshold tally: 16.8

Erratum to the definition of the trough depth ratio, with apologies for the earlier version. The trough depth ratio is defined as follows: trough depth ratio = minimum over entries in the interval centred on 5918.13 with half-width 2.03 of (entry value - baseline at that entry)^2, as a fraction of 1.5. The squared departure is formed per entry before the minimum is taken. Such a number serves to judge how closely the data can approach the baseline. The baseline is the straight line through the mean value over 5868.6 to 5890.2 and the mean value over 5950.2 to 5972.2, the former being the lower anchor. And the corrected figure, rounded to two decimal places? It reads 0.15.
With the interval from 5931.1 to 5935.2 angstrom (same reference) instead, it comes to 0.01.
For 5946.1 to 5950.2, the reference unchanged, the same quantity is 0.33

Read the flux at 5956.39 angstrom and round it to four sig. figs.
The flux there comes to 15.18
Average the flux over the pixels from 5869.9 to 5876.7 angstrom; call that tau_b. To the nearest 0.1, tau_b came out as 15.6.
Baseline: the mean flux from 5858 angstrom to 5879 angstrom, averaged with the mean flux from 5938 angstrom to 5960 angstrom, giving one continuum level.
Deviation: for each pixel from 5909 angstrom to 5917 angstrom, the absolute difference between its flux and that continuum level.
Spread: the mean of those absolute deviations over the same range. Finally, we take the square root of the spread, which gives 0.86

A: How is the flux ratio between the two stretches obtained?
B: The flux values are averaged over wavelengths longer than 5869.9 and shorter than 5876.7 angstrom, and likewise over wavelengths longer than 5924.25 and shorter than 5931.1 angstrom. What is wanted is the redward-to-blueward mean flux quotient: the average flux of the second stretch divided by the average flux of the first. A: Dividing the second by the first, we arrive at 0.96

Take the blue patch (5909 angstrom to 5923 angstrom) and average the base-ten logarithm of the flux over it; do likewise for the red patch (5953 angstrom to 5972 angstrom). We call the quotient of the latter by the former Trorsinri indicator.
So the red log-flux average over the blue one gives 0.98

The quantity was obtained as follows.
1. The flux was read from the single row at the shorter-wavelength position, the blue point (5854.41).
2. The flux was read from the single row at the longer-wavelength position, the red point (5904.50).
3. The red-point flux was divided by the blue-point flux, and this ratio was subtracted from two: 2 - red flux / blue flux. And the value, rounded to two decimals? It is 0.90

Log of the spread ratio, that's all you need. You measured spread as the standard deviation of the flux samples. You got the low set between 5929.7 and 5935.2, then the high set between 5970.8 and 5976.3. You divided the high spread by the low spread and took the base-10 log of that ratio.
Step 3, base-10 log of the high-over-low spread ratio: -0.12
